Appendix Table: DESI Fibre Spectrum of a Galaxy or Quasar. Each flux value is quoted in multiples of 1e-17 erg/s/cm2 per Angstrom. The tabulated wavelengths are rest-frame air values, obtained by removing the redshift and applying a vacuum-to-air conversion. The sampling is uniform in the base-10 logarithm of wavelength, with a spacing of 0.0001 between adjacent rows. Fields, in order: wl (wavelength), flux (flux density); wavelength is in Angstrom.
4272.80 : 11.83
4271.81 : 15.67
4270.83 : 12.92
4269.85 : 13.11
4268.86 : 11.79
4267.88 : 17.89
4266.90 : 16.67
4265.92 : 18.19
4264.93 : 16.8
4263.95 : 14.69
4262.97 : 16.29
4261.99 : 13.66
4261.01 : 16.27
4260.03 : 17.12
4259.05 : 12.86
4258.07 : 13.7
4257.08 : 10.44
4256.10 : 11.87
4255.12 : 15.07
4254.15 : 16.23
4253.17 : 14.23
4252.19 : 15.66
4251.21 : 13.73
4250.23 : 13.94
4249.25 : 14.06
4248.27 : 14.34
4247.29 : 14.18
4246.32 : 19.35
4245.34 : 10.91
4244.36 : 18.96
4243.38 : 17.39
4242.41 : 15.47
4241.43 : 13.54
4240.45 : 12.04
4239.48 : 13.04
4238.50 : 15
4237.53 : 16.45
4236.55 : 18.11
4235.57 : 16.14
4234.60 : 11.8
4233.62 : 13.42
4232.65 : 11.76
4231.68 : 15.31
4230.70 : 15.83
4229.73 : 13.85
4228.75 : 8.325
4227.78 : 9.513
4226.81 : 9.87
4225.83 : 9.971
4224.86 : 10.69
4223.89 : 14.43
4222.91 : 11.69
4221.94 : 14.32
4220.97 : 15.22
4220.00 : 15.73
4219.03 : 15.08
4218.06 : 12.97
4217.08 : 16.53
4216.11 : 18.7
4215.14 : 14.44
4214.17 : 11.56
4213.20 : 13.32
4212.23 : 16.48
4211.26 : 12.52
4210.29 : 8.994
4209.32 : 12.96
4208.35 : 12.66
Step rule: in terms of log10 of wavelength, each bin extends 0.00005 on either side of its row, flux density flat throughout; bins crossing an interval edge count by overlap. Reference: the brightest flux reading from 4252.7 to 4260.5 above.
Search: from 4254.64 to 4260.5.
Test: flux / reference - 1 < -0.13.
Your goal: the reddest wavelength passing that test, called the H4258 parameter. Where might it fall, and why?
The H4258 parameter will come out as 4259.05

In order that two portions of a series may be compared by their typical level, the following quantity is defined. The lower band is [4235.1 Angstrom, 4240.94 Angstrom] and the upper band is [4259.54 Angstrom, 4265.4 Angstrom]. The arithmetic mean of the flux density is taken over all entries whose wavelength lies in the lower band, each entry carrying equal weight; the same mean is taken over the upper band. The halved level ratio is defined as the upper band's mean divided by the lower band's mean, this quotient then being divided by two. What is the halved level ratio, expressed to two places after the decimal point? 0.52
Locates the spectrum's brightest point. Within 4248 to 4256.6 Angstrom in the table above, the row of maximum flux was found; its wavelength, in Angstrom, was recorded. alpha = 4254.15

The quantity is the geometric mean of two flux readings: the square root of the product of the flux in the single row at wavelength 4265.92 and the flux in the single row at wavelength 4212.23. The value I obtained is 17.3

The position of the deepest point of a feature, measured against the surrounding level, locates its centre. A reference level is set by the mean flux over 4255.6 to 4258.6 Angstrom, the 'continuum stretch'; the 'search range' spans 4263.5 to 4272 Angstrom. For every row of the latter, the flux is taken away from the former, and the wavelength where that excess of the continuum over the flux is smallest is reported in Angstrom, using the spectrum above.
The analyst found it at 4265.92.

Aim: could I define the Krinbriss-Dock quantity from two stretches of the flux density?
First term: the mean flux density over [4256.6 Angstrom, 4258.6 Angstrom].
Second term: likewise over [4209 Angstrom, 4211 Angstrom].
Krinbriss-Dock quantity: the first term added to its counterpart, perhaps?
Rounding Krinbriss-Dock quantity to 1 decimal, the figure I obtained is 23.0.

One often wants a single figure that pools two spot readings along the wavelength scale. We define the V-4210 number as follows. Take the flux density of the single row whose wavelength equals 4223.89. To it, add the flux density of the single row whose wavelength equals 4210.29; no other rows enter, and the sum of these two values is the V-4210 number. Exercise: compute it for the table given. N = 23.4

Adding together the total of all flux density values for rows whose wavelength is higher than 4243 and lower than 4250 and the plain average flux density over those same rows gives 125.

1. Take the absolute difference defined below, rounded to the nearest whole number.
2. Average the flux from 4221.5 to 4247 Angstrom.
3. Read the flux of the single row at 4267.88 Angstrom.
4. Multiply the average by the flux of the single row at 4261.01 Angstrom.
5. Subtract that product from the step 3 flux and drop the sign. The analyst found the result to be 206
